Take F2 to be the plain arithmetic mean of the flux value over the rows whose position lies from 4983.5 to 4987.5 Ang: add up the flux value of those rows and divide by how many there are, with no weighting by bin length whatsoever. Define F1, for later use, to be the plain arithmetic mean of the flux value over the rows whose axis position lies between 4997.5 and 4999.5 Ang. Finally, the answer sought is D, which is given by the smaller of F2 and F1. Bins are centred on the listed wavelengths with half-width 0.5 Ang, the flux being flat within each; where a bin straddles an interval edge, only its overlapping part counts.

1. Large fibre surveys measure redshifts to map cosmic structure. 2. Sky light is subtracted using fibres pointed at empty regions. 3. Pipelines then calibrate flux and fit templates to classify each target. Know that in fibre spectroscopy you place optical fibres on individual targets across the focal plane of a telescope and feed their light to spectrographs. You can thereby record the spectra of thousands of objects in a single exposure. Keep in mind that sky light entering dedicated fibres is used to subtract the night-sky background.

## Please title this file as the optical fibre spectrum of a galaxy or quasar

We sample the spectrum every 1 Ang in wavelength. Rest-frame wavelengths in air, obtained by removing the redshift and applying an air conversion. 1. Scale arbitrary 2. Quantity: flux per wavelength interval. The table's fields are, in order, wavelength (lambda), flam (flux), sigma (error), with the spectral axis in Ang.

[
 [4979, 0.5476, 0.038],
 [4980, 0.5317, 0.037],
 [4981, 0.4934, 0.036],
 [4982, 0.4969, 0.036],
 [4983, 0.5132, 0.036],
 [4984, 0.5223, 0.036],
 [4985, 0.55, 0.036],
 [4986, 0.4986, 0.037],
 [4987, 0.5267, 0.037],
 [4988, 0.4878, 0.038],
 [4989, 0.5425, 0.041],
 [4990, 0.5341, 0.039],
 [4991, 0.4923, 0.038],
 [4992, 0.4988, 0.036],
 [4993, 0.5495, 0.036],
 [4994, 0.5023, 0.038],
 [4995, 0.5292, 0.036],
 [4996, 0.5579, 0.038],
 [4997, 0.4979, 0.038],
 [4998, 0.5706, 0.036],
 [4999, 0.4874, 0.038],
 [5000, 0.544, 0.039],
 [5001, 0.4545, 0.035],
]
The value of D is 0.524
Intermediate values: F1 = 0.529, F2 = 0.524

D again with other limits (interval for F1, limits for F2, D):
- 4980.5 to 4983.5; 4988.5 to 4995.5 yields 0.501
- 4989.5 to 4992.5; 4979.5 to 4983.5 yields 0.508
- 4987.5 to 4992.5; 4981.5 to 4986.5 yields 0.511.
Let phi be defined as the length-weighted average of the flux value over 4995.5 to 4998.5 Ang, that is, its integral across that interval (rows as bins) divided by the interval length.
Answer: 0.542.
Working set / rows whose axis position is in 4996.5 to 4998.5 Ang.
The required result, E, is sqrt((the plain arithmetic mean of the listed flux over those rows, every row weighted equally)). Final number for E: 0.731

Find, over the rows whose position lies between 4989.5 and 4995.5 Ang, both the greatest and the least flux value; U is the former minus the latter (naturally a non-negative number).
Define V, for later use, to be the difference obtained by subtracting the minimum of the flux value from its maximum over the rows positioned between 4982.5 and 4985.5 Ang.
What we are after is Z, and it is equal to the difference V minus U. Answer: -0.02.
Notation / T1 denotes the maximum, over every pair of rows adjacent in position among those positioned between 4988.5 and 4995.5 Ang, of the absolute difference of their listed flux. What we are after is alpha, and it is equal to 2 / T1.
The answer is 39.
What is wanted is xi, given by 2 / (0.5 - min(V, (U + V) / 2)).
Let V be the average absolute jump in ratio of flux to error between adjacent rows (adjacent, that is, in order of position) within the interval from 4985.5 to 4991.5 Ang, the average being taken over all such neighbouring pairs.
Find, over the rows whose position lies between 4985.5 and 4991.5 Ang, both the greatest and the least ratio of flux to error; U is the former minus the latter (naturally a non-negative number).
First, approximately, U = 1.4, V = 0.8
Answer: -8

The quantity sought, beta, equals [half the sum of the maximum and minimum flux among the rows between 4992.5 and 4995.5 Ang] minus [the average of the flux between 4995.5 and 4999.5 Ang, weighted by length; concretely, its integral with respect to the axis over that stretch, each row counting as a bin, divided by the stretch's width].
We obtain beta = -0.003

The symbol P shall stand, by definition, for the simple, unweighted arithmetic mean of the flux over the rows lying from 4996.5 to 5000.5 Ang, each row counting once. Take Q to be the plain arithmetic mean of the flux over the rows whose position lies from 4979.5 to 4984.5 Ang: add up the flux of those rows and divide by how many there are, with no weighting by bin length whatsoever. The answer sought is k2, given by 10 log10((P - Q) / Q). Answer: -15.8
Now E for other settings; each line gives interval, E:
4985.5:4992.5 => 0.715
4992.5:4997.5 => 0.726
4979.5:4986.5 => 0.718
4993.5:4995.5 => 0.718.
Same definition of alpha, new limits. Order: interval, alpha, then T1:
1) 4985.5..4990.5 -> 37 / 0.055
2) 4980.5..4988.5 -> 39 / 0.051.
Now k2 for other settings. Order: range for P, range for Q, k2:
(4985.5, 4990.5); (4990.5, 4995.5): -21.6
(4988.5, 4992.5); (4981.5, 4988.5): -21.9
